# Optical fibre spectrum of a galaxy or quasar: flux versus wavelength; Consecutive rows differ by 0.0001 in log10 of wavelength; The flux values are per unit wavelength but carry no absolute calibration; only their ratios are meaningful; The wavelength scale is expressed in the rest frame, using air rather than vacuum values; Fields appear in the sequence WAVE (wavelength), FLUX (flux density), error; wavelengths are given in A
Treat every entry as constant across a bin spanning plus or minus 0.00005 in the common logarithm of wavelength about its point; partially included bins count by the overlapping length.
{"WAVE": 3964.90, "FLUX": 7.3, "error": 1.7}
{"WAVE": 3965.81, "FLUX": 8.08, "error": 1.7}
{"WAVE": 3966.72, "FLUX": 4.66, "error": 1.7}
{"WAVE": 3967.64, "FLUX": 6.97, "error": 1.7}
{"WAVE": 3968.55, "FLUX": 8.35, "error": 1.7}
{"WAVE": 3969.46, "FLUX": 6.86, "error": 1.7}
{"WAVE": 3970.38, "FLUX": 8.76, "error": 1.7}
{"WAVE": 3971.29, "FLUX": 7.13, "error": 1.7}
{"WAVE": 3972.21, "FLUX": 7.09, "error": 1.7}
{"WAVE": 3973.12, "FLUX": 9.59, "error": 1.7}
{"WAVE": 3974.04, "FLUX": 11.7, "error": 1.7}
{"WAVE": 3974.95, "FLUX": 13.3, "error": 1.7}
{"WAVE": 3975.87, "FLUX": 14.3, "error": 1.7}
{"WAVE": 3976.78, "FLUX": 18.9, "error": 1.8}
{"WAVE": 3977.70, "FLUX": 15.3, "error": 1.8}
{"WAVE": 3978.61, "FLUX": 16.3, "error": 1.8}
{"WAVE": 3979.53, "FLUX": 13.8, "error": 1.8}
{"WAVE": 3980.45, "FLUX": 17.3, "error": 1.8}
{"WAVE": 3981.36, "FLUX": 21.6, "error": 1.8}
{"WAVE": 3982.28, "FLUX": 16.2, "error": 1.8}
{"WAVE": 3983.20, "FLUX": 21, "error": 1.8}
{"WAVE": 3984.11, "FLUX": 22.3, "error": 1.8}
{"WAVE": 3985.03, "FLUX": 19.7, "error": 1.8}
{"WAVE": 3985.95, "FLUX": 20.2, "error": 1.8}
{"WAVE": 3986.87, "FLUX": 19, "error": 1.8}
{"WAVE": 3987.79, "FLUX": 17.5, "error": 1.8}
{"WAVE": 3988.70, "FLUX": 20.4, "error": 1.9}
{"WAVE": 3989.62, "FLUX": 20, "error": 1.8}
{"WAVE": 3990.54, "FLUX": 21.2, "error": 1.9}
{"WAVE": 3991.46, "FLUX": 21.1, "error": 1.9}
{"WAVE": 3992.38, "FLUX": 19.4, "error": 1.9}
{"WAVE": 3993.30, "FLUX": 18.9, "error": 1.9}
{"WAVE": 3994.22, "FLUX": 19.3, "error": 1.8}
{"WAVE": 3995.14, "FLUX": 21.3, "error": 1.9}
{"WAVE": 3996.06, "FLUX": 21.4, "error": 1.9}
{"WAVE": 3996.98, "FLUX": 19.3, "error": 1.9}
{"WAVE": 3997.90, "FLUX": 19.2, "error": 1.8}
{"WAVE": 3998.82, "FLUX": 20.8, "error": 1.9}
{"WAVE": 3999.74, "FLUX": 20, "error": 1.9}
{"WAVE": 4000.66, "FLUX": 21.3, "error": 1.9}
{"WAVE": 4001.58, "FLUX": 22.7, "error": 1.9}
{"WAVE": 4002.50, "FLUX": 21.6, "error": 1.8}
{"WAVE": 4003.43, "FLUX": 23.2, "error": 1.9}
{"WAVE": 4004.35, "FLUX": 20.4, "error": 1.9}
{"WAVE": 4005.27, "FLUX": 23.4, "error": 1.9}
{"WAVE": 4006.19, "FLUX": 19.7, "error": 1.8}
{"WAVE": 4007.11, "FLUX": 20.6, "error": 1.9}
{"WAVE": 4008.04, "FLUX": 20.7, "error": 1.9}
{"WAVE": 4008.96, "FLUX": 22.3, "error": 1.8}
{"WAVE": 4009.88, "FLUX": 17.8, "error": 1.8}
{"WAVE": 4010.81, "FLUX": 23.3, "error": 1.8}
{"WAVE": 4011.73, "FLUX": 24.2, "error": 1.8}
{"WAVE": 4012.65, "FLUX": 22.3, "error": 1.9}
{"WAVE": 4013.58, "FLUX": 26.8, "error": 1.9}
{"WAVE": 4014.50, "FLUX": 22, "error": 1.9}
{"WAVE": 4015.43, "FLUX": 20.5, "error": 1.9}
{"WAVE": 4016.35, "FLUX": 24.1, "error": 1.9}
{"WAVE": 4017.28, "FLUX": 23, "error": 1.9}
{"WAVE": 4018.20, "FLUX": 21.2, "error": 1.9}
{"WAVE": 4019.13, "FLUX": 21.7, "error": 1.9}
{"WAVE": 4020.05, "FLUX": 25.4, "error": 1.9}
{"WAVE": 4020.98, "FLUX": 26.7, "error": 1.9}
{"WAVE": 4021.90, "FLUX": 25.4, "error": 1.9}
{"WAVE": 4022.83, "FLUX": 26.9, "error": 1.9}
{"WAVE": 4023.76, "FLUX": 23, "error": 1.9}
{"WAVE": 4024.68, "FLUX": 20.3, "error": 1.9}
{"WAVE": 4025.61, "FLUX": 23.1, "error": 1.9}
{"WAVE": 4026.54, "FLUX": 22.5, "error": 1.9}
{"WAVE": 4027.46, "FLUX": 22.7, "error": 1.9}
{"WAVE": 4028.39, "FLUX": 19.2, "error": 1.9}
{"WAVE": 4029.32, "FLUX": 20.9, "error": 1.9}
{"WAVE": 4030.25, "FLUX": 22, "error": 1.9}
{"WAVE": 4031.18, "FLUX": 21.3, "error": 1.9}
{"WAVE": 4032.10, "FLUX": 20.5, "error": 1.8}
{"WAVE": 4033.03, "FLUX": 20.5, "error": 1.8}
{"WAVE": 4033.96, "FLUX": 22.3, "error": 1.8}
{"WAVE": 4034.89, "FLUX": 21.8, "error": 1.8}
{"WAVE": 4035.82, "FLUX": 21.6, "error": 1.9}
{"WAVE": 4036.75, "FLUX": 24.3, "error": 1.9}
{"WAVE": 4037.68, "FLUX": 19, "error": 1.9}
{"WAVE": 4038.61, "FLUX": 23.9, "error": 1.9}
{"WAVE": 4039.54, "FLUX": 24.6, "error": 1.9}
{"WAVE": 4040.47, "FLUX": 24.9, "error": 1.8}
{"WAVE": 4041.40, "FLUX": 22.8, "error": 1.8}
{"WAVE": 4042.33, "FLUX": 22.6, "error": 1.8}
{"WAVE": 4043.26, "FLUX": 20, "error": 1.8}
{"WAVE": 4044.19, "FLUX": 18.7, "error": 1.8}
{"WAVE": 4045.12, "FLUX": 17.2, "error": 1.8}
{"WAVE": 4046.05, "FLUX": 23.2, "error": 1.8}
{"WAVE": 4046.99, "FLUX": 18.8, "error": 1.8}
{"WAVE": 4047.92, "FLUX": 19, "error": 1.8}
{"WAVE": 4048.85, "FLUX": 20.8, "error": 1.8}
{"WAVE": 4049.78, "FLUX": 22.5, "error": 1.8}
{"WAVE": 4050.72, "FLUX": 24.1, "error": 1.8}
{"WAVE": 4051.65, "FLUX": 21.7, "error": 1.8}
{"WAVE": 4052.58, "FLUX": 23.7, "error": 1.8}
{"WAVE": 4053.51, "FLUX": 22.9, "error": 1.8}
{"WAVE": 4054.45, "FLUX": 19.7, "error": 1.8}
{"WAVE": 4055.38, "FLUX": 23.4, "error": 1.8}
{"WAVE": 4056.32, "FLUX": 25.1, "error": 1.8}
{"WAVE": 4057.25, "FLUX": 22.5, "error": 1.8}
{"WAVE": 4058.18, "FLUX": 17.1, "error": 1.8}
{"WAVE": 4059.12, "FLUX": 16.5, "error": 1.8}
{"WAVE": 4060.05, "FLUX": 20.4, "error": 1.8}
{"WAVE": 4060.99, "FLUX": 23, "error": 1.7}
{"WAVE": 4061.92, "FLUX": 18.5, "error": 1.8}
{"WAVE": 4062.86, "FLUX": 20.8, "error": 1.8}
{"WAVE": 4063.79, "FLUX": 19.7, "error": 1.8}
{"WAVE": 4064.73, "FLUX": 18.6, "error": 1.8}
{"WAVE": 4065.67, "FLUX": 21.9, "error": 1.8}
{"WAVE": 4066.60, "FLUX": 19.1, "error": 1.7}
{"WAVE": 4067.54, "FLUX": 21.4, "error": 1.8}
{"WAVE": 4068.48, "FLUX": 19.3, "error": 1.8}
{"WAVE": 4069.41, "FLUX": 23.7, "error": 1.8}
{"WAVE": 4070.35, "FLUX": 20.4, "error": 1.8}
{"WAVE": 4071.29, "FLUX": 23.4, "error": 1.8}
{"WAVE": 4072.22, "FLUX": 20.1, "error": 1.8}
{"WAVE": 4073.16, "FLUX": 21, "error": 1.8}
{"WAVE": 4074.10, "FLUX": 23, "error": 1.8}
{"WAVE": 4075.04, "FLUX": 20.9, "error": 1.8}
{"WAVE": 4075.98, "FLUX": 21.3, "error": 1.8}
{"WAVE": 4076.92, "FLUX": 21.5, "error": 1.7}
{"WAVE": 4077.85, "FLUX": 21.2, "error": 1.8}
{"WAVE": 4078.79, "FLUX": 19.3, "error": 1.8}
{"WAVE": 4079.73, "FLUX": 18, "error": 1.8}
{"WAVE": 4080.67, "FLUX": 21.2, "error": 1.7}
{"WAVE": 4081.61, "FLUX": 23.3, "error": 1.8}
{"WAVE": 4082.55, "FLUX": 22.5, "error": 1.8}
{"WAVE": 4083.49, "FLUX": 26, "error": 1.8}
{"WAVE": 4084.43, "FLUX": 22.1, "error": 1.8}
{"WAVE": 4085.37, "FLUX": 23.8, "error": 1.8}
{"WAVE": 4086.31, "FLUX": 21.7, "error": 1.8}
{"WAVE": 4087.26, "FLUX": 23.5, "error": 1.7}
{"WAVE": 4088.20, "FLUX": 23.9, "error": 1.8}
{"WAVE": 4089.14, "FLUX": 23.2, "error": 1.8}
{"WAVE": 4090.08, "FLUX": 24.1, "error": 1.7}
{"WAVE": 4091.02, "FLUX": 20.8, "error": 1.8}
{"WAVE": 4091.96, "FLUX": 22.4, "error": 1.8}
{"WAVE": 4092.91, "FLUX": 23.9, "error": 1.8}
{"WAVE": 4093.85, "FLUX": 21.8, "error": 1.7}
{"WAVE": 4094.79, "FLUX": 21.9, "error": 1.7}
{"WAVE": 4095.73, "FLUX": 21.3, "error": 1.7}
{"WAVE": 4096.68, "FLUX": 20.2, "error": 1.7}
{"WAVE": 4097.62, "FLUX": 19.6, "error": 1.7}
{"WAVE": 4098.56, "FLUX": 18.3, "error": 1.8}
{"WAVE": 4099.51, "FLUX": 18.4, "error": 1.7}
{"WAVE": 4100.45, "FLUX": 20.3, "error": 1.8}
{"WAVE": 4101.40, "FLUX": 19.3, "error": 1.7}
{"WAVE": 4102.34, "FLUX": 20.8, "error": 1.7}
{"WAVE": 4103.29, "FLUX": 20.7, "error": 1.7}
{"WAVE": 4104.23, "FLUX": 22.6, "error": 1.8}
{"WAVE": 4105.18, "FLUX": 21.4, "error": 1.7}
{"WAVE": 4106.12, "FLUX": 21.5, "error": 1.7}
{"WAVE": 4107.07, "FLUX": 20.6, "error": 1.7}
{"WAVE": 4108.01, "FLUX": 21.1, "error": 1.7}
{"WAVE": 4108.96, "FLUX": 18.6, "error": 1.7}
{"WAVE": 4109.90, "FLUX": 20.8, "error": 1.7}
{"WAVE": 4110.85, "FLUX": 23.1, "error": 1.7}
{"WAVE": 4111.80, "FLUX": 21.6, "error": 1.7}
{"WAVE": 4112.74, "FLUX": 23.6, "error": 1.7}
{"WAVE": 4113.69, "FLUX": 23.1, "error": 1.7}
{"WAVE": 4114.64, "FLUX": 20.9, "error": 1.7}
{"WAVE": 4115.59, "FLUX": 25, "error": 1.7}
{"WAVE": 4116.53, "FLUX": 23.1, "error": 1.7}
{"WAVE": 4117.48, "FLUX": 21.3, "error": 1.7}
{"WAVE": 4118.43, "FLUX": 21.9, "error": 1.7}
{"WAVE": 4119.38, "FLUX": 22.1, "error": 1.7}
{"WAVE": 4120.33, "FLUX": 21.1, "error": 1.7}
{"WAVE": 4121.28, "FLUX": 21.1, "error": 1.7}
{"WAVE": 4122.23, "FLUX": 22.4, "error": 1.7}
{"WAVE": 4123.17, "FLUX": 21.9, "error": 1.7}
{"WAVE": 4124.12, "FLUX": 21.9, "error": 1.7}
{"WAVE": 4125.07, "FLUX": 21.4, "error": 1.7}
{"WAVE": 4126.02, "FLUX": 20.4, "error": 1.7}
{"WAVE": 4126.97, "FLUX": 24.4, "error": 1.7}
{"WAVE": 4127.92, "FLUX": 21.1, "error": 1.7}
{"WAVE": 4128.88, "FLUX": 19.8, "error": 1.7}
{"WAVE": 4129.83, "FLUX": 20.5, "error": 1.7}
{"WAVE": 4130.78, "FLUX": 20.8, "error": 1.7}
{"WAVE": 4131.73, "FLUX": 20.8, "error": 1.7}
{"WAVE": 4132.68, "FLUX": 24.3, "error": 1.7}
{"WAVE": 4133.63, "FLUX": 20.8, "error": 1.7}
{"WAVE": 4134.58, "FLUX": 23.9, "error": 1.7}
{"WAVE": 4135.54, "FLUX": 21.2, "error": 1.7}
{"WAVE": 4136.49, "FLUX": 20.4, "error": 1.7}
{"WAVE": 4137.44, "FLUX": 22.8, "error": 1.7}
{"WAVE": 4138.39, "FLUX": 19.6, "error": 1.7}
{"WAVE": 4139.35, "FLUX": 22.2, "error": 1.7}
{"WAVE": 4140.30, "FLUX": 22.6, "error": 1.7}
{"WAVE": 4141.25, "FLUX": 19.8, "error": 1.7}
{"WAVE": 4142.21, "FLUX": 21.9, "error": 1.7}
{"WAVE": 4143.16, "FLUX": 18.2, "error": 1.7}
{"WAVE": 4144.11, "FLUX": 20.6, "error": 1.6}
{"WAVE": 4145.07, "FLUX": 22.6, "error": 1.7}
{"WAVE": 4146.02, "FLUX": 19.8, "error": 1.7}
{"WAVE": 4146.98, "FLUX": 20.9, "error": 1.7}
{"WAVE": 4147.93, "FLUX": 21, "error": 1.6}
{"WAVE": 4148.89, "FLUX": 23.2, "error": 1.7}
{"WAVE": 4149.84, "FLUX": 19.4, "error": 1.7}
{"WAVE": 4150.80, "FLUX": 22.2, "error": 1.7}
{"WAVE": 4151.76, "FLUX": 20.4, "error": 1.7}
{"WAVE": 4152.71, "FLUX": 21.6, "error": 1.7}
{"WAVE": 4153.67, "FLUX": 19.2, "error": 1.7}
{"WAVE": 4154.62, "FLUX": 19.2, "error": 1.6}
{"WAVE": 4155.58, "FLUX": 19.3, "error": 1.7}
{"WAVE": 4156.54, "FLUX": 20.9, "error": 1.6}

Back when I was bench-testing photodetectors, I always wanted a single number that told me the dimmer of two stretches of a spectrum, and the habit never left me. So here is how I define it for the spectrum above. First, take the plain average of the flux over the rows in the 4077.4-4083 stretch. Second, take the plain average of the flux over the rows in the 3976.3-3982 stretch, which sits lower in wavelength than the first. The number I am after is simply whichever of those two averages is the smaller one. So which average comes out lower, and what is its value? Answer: 17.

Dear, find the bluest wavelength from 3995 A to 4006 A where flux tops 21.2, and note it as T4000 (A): 3995.14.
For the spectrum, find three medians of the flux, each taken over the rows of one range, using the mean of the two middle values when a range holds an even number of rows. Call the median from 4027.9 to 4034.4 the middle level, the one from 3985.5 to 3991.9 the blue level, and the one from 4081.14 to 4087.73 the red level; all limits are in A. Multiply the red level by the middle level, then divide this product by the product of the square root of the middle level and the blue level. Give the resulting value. 5.3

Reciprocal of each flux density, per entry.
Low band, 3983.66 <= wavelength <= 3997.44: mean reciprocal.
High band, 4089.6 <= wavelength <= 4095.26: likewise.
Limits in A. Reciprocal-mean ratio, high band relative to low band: 0.89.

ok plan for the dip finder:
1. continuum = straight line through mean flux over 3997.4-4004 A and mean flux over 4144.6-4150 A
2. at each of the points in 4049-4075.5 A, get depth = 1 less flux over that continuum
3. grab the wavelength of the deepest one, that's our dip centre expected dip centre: 4059.12 A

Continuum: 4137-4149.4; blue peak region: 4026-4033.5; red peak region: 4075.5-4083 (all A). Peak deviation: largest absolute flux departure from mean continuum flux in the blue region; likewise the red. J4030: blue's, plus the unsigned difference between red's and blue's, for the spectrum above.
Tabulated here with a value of 3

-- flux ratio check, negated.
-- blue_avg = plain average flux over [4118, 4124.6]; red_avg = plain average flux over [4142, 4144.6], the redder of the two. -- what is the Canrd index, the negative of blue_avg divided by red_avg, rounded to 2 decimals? -1.08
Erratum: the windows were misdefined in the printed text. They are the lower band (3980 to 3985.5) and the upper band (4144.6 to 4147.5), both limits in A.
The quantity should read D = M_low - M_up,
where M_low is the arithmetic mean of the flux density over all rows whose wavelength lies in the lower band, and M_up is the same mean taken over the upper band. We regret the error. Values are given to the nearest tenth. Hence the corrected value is -1.4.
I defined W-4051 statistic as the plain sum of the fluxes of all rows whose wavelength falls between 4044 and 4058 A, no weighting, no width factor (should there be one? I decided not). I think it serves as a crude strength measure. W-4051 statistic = 323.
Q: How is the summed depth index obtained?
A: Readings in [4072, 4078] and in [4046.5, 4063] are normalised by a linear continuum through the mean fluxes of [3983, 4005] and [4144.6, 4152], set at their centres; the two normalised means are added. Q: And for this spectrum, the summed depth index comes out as 2.04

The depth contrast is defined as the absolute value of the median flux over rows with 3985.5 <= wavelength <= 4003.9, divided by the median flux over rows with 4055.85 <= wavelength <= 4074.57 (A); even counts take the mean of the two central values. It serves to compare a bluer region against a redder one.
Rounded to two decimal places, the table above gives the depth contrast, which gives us 0.99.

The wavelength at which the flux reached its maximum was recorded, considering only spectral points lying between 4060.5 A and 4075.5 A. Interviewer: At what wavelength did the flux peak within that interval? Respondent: 4069.41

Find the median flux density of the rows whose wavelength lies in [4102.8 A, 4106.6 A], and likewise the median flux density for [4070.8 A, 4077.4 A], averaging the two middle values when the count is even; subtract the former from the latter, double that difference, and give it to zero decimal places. 0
